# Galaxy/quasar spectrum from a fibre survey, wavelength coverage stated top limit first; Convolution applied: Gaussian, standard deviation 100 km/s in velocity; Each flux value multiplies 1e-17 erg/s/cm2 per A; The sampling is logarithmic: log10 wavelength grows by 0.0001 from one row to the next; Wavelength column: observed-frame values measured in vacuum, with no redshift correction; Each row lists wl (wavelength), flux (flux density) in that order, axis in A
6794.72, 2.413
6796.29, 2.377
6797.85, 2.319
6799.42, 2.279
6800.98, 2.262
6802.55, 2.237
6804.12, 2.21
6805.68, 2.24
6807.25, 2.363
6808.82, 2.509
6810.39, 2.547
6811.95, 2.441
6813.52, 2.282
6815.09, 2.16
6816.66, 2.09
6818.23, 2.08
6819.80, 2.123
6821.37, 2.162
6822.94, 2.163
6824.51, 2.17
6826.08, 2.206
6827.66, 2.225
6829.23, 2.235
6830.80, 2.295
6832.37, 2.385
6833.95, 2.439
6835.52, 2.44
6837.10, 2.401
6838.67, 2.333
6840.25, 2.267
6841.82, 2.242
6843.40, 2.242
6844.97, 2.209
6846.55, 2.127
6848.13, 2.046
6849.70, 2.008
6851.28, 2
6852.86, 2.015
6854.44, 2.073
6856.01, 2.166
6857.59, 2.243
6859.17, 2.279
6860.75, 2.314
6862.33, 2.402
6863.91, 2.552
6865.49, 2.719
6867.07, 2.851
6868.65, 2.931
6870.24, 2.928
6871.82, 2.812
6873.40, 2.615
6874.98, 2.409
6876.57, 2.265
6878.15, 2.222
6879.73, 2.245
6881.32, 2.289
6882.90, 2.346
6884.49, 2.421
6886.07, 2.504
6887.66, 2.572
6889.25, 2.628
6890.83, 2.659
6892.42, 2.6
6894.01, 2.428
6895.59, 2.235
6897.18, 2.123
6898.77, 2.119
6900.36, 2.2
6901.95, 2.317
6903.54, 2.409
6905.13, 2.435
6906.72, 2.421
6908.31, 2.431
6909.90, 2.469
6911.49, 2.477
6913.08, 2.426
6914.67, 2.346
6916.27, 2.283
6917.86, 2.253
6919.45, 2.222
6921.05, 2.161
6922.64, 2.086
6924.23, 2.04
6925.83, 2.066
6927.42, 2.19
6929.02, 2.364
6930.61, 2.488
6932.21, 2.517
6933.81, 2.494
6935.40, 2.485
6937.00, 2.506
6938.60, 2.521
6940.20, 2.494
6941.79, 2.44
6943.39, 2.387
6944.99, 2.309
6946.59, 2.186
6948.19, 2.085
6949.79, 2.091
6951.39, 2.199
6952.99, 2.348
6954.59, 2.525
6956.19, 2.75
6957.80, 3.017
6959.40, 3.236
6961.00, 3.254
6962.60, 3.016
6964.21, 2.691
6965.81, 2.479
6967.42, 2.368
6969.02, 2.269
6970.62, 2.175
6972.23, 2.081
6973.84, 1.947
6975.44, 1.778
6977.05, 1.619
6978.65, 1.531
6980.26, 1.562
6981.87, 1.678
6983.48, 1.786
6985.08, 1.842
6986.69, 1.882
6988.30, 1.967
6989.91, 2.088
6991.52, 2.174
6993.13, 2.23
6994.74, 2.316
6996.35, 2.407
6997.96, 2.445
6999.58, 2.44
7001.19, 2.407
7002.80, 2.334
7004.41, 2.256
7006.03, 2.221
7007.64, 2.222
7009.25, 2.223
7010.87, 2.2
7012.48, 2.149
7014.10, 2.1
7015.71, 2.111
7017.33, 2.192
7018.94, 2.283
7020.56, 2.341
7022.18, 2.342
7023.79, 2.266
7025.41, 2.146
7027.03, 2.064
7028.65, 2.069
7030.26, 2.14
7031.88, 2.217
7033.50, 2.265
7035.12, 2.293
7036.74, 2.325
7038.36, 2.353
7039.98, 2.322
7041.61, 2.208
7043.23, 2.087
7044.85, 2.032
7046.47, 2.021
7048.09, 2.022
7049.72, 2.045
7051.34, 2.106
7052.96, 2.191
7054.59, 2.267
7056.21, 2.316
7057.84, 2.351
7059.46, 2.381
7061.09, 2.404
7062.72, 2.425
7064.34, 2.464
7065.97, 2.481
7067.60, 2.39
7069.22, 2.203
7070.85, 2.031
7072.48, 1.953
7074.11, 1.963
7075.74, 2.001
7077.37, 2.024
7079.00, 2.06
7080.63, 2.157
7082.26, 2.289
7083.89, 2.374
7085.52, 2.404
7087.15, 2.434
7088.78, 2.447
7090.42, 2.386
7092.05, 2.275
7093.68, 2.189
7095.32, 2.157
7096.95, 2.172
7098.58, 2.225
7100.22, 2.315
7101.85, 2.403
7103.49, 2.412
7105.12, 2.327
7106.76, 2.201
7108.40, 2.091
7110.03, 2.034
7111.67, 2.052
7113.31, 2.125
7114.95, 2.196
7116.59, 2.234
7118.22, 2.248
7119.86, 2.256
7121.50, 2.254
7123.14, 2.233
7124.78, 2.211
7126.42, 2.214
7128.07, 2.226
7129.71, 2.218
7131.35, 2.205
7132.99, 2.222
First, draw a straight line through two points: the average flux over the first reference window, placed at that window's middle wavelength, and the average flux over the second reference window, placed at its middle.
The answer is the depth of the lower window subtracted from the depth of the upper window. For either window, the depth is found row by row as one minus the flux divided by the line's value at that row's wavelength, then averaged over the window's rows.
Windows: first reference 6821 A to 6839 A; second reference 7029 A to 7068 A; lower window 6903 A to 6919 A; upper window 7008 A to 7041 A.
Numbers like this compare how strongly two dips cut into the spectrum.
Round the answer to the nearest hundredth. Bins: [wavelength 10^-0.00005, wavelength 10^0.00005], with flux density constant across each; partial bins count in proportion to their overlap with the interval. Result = 0.07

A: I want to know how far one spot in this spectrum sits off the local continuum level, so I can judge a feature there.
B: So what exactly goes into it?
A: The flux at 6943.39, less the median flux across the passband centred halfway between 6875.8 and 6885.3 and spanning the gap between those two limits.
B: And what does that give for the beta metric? 0.11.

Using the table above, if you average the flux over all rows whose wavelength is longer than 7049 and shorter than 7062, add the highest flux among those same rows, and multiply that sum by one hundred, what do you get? 466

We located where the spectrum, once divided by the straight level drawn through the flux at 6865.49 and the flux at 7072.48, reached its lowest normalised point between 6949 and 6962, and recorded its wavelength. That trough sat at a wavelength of 6949.79 A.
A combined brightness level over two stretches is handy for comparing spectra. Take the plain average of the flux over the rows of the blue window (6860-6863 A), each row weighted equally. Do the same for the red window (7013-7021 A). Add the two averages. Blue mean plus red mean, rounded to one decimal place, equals 4.6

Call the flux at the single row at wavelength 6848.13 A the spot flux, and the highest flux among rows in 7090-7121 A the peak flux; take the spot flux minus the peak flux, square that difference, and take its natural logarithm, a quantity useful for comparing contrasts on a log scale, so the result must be -2.0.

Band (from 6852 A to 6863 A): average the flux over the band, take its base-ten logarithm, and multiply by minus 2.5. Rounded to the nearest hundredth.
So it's -0.86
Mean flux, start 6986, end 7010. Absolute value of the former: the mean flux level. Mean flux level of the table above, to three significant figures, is 2.24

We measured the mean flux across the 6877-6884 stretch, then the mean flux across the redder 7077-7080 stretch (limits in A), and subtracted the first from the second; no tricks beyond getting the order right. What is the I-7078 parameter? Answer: -0.23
